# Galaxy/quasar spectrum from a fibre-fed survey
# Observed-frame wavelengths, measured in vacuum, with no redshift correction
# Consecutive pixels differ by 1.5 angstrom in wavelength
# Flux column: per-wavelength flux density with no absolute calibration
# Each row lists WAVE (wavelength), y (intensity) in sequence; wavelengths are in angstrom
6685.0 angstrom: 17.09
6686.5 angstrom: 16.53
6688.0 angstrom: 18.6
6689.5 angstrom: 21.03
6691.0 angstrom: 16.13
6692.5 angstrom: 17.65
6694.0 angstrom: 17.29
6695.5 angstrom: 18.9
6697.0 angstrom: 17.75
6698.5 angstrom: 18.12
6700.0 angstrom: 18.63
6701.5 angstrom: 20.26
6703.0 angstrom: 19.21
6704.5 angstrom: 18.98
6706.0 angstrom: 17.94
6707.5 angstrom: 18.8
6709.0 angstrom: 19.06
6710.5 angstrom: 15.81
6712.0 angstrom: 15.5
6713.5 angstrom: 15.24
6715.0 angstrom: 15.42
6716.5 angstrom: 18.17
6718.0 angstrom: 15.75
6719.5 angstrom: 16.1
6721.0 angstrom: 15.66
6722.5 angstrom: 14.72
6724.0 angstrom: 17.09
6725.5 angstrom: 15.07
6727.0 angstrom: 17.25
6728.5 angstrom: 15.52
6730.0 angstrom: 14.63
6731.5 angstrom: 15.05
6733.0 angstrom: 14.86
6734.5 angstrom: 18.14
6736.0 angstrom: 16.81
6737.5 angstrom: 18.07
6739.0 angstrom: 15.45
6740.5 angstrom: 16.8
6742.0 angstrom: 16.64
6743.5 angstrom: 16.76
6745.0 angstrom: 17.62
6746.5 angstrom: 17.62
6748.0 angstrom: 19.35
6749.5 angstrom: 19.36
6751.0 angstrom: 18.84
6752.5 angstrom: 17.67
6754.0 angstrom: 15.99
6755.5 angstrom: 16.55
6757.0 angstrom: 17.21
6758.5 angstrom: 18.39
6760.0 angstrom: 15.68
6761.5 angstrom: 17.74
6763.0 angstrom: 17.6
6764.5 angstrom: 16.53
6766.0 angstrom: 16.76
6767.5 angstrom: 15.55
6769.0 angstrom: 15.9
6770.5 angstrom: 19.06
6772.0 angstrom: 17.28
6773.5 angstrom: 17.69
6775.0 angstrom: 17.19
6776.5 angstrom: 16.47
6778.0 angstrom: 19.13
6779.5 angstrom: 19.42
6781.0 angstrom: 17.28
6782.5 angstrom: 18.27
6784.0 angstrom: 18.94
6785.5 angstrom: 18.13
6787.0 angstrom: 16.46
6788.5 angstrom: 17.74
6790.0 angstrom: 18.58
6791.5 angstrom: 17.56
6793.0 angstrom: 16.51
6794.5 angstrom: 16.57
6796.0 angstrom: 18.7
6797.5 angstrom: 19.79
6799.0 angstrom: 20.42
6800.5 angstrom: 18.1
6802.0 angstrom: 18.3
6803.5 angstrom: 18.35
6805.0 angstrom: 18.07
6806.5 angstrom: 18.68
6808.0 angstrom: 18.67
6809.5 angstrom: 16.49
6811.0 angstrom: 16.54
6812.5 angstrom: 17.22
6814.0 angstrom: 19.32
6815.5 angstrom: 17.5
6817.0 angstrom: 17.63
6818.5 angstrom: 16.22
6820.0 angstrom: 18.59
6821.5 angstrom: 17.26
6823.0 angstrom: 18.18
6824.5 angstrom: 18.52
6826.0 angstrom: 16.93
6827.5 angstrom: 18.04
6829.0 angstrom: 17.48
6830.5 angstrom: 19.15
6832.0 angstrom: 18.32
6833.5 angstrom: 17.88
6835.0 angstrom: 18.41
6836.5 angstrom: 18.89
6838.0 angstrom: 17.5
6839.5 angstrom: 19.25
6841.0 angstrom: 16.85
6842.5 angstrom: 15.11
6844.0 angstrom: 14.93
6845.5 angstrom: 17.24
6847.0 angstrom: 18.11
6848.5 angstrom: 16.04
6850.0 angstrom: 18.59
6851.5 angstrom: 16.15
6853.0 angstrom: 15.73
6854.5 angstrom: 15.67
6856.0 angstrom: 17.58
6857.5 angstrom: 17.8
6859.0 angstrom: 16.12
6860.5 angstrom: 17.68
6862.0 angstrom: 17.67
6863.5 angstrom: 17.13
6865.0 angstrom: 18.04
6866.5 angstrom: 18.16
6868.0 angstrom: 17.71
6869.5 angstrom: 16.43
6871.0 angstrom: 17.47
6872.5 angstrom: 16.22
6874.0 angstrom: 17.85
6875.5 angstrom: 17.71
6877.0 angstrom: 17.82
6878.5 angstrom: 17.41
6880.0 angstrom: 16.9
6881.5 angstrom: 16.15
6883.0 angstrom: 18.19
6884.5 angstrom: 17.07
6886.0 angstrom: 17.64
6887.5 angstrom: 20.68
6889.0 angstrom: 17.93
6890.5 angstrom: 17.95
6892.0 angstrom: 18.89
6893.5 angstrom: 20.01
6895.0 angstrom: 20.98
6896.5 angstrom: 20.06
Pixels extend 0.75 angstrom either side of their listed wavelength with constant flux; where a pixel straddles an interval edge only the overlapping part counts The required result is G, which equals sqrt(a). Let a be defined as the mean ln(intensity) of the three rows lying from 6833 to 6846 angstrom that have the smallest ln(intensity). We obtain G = 1.66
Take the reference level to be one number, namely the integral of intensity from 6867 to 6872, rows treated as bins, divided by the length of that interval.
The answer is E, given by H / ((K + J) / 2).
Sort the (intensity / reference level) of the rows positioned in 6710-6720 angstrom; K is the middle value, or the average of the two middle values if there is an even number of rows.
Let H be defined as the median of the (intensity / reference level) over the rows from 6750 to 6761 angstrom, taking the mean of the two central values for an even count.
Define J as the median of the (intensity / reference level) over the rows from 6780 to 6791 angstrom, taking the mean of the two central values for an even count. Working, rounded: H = 1.00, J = 1.05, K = 0.92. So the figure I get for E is 1.02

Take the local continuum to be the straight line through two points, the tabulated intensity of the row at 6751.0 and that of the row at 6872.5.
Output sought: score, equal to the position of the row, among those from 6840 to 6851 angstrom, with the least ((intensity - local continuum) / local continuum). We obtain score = 6844.0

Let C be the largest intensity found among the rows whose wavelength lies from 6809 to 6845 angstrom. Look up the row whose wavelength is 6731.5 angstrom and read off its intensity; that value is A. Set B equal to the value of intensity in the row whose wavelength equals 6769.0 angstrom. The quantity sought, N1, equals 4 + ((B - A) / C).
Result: 4.04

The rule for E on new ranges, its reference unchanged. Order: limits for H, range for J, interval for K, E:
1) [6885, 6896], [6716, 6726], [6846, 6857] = 1.18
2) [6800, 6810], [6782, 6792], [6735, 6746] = 1.05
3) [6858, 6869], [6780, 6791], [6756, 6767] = 1.00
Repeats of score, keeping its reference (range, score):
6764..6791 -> 6767.5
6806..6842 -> 6818.5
